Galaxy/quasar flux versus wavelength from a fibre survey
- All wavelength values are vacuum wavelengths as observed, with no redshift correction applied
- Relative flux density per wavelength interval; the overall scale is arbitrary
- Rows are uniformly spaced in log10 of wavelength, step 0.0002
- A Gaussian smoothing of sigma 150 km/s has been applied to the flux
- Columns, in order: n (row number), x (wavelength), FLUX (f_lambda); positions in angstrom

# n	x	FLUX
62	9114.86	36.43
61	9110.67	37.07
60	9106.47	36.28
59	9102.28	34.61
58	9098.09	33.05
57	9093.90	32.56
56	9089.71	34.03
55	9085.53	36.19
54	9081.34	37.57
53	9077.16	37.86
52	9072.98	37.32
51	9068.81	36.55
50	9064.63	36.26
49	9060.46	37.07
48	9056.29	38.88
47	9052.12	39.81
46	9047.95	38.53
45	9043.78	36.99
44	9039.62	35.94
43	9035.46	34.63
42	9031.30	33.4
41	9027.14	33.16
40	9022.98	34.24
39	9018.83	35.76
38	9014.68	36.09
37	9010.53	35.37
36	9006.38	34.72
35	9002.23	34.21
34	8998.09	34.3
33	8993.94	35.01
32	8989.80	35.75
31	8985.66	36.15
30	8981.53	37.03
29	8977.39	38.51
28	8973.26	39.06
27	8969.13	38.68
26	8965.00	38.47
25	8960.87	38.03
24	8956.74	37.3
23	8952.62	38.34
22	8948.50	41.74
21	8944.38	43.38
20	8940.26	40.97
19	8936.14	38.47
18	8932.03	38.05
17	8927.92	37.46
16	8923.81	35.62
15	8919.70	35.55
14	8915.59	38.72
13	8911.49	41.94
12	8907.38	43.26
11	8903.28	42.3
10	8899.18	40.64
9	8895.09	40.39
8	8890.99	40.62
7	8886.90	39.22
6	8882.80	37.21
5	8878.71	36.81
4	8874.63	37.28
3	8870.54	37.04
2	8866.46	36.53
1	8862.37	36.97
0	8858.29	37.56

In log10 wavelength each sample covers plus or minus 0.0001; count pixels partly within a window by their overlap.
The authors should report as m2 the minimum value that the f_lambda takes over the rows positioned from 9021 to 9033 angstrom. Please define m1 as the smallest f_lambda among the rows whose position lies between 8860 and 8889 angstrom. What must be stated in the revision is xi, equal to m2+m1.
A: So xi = 70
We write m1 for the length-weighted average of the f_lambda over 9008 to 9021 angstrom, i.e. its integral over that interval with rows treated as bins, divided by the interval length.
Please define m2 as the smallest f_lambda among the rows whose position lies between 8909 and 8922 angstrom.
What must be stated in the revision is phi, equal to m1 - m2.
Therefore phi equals 0.2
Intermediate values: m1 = 35.7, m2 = 35.55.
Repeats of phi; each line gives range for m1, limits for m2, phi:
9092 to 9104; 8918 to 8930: -2.2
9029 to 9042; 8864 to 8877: -1.8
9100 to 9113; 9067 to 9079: -0.6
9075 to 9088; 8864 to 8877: 0.6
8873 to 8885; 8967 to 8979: -1.4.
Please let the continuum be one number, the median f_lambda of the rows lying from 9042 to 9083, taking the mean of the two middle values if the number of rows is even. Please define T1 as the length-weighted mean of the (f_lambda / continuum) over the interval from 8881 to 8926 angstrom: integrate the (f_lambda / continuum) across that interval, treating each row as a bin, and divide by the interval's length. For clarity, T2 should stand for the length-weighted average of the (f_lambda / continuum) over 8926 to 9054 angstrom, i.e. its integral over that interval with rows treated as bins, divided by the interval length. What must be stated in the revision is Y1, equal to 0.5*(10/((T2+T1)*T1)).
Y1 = 2.31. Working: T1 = 1.06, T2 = 0.99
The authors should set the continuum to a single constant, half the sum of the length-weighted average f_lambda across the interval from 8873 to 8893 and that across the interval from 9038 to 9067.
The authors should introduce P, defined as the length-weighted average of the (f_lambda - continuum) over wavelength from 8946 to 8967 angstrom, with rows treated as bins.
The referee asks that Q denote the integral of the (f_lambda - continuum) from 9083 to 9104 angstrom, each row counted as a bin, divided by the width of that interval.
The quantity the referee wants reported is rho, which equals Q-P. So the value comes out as -5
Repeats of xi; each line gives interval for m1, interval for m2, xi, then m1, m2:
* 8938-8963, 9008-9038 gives 70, 37.3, 33.16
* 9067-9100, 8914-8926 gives 68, 32.56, 35.55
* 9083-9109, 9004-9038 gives 66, 32.56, 33.16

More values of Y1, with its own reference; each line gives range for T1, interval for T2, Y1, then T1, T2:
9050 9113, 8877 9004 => 2.58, 0.97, 1.03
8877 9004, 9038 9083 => 2.39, 1.03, 1.00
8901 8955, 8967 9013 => 2.33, 1.06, 0.97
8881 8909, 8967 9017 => 2.26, 1.08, 0.97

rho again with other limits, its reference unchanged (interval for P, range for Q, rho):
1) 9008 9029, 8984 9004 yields 0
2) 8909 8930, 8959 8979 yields 1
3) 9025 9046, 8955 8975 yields 3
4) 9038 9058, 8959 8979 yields 0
